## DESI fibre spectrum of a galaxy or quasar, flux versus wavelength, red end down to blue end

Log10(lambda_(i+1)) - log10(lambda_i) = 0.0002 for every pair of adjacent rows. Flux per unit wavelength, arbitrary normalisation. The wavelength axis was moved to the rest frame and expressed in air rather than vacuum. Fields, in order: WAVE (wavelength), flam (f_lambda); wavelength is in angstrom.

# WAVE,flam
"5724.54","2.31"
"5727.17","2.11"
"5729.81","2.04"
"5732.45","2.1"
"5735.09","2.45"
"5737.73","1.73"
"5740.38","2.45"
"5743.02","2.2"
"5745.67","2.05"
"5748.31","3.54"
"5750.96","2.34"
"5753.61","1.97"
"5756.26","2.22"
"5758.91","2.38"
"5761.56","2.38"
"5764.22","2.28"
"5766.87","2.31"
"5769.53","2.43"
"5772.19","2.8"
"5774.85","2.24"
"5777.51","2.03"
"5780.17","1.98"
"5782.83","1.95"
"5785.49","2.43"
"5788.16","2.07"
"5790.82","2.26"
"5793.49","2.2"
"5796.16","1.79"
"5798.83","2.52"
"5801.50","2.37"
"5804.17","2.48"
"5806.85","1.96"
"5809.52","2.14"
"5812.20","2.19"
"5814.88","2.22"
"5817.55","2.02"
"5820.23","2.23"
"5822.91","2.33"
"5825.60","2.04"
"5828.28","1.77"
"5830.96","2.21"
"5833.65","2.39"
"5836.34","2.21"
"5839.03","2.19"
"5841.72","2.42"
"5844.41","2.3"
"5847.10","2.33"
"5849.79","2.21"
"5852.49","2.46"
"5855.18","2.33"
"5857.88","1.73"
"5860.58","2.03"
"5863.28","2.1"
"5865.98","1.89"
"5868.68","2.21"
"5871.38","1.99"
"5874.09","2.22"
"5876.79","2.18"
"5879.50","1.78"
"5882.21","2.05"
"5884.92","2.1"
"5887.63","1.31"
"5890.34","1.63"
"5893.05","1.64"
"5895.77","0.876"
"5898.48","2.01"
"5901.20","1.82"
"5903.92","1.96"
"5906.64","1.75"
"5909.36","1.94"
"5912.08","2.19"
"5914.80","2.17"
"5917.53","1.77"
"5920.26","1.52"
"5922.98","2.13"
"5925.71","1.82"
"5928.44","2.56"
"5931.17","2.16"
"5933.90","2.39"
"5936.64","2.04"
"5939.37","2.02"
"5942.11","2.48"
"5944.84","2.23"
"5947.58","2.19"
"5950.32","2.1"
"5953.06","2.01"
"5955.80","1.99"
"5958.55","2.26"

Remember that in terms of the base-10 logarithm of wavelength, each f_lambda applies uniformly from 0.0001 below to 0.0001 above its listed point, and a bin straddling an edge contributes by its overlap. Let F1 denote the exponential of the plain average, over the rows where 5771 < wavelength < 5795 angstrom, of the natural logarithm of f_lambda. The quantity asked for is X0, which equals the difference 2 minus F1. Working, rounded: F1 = 2.20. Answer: -0.20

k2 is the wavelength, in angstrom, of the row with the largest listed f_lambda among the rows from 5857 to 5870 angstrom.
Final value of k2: 5868.68 angstrom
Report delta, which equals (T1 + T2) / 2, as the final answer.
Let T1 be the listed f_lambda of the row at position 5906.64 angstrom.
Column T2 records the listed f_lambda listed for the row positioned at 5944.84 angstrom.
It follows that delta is 1.99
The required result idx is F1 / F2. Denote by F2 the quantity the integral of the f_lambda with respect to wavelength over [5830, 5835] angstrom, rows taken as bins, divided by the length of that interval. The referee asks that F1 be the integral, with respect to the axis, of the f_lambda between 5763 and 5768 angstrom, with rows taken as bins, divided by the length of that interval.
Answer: 1.00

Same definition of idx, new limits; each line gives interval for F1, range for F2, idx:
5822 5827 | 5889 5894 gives 1.32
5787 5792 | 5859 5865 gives 1.06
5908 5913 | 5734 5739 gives 0.99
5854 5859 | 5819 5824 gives 0.89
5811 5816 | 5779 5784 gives 1.12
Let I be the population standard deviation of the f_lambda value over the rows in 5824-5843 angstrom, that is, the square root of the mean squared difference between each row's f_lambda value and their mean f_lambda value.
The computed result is 0.20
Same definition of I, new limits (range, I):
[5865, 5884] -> 0.16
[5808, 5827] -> 0.10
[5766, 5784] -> 0.28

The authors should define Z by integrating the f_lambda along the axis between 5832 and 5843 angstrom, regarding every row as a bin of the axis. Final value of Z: 25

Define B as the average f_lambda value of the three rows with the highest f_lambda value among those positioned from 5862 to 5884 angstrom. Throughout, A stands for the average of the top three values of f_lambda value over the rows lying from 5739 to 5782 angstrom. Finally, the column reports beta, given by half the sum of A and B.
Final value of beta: 2.57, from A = 2.93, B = 2.20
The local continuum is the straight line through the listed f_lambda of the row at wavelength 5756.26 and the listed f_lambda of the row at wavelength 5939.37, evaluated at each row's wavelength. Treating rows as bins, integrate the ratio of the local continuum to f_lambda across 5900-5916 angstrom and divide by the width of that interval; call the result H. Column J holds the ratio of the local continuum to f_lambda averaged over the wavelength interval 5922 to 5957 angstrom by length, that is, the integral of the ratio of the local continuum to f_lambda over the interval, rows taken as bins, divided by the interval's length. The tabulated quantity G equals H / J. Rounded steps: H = 1.05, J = 0.94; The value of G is 1.12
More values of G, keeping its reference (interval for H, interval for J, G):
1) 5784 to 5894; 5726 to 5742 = 0.96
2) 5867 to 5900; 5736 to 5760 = 1.22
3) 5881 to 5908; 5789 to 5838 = 1.29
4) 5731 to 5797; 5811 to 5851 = 1.02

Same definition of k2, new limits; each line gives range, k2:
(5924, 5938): 5928.44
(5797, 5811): 5798.83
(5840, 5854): 5852.49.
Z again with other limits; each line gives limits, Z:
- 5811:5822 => 24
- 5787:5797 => 21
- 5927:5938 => 25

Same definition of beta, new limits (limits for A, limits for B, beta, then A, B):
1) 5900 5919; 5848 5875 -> 2.22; 2.11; 2.34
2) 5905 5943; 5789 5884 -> 2.48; 2.48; 2.49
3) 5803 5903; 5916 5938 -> 2.41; 2.45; 2.37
